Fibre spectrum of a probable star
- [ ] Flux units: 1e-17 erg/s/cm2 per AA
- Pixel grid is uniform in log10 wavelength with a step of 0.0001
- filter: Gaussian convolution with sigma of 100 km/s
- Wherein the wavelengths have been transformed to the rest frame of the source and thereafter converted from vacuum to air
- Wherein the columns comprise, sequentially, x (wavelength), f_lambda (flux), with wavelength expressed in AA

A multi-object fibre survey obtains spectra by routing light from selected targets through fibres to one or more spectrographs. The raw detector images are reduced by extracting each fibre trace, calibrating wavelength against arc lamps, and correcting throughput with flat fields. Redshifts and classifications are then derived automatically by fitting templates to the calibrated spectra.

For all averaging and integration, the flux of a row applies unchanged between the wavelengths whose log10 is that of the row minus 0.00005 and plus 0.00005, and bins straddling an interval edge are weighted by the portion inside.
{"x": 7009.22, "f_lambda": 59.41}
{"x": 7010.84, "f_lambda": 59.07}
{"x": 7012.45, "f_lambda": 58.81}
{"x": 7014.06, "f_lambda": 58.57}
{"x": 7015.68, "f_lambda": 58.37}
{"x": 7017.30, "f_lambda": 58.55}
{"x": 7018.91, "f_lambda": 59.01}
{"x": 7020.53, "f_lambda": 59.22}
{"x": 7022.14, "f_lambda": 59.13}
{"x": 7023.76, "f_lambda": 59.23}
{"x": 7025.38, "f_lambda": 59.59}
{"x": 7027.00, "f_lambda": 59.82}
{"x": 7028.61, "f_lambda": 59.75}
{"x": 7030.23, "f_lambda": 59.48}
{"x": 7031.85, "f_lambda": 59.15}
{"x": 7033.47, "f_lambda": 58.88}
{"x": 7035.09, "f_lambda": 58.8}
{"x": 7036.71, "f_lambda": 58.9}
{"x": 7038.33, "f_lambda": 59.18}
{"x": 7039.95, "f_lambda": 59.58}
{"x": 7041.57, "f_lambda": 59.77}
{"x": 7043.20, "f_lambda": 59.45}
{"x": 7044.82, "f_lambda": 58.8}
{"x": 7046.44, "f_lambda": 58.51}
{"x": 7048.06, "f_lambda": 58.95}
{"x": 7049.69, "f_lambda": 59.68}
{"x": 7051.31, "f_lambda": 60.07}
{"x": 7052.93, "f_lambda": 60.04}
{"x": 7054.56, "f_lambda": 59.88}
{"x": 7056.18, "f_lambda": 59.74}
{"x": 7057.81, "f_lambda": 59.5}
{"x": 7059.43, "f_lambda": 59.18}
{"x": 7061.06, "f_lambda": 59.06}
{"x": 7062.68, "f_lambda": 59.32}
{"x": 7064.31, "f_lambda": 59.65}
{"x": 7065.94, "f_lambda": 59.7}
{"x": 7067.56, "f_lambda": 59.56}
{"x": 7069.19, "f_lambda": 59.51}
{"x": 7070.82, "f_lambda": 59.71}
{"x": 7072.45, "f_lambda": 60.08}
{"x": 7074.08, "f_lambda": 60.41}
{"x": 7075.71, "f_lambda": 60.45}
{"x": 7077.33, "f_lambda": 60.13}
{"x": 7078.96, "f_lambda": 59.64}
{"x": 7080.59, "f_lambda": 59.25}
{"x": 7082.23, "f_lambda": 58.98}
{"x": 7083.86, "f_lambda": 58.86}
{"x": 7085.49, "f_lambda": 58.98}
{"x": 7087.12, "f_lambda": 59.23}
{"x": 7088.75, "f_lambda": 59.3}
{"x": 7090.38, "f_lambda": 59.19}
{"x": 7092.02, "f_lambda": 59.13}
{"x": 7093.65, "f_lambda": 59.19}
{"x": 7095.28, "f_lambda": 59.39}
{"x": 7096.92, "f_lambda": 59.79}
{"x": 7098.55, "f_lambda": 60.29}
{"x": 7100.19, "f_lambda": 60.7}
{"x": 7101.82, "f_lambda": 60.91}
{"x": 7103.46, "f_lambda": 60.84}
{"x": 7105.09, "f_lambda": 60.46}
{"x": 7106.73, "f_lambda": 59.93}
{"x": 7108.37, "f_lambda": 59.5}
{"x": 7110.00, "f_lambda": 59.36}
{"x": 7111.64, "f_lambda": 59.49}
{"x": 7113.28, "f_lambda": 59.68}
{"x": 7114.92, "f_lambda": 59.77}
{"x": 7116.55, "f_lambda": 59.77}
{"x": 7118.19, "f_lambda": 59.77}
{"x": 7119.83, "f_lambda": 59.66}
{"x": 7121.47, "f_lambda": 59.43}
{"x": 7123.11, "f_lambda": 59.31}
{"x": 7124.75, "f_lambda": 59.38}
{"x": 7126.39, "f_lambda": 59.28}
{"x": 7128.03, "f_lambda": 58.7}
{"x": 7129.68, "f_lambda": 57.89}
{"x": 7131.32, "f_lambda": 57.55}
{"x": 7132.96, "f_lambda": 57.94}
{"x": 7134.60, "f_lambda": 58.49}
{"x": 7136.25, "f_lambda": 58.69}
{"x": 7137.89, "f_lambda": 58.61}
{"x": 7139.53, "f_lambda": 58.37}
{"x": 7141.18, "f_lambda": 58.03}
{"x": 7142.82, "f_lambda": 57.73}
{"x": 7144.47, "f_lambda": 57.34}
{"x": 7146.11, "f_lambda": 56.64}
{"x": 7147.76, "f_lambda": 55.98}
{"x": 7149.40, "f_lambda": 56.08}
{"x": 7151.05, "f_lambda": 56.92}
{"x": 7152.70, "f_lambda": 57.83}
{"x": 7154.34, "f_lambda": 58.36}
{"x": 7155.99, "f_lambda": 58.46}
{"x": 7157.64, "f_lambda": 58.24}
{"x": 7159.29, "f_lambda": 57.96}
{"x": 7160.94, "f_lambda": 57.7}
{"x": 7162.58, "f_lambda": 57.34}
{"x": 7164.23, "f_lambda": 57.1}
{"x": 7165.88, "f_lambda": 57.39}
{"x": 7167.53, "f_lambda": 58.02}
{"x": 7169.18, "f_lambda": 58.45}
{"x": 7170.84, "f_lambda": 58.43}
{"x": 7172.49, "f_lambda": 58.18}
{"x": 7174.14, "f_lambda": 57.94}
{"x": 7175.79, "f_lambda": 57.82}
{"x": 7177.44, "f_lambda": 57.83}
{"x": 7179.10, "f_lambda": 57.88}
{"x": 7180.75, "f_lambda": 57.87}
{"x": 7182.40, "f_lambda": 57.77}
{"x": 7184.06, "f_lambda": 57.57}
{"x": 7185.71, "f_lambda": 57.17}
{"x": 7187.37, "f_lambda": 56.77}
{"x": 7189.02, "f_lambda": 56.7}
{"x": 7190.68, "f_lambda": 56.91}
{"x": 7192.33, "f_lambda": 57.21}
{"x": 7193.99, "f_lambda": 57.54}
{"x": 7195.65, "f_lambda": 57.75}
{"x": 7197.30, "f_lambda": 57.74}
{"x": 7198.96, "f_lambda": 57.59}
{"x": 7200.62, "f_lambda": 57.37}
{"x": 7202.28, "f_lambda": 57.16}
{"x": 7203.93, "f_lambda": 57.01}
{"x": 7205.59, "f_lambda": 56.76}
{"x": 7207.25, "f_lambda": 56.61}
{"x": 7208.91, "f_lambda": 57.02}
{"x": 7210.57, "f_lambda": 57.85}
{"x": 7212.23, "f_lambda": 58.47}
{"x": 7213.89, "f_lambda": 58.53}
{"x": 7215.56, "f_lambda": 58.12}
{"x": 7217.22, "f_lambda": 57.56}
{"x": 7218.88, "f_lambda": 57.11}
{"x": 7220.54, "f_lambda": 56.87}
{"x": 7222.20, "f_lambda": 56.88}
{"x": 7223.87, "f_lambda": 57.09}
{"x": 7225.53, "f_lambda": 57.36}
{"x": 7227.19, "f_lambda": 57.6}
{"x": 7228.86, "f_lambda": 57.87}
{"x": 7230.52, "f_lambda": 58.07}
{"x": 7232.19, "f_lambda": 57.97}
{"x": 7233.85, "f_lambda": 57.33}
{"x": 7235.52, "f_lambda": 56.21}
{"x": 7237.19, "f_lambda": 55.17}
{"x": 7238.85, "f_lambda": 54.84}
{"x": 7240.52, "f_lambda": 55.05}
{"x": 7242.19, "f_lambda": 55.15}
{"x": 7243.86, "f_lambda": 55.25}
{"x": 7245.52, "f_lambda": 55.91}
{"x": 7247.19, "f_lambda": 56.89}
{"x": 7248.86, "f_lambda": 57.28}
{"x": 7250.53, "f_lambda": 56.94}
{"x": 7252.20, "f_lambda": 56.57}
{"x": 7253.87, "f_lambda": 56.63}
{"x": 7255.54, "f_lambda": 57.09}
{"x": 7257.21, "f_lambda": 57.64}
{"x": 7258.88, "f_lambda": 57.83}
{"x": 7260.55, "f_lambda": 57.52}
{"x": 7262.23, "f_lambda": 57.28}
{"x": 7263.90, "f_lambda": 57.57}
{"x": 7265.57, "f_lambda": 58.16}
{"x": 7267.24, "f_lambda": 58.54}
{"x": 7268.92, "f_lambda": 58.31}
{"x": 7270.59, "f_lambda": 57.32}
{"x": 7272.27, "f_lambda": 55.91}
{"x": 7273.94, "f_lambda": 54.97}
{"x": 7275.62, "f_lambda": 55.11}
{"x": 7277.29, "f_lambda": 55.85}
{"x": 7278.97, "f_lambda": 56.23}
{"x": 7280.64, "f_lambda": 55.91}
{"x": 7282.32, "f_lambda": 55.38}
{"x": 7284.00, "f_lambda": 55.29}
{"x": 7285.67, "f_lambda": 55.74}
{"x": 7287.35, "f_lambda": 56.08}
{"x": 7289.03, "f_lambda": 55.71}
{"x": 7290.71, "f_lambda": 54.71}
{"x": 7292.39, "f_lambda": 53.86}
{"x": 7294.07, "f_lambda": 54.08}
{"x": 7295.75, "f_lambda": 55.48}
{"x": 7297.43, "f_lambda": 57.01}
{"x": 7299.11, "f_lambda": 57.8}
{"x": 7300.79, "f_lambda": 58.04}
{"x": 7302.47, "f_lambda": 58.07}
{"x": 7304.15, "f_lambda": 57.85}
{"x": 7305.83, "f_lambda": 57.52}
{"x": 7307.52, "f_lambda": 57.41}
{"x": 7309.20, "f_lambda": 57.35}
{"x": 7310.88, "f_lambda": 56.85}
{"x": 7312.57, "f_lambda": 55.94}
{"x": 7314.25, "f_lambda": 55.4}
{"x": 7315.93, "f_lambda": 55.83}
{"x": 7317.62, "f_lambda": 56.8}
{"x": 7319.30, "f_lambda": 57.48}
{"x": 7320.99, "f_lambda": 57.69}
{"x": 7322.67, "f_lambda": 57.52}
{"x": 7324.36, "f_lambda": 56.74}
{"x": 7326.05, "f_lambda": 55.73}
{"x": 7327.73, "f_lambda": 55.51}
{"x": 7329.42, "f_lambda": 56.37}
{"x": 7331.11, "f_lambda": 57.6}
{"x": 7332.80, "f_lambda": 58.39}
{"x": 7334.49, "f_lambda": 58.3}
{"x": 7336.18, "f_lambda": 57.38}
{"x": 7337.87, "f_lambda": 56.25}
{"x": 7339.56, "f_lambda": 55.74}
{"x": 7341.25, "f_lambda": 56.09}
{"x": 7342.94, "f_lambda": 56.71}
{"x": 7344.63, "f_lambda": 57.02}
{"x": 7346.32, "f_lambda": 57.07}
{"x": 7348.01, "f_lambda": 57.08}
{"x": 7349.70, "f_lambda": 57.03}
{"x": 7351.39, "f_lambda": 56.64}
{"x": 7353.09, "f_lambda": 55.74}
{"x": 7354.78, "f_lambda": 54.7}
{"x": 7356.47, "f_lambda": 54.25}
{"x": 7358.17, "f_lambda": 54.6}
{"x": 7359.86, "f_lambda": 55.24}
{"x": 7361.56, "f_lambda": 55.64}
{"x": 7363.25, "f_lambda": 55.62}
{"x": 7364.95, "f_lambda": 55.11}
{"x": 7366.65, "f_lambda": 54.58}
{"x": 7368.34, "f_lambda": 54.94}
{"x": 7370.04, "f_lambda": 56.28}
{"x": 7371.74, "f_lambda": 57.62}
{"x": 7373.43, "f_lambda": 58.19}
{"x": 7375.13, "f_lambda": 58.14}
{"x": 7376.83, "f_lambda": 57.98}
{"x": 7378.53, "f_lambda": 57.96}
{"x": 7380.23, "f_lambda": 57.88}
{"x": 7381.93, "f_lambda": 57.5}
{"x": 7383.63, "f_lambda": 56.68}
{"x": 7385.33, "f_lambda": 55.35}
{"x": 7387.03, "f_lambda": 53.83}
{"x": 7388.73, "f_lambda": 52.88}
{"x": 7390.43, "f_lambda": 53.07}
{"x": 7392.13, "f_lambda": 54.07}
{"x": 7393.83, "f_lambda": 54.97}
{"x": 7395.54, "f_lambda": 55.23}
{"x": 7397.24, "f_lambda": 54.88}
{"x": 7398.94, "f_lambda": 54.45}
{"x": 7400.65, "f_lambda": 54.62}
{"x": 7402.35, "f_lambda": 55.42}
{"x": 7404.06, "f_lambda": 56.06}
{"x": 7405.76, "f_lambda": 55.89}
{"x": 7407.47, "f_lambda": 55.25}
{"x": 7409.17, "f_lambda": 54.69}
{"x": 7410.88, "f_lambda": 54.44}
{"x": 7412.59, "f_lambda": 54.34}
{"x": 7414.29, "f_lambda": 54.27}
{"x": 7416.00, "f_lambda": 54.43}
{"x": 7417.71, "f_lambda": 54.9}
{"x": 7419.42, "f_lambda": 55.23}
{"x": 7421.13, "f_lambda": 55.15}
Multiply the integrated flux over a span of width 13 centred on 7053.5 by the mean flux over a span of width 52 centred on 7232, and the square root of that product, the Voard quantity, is 210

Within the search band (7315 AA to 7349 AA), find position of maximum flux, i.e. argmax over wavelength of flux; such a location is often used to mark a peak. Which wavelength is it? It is 7332.80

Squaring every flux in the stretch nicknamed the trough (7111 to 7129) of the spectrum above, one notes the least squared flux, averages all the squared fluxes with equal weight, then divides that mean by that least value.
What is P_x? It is 1.03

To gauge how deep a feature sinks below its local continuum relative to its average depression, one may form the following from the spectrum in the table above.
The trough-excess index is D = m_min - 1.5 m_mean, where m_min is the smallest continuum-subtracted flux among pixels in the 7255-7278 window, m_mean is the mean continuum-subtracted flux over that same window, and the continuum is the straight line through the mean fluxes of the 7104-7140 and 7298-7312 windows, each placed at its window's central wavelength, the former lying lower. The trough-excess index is -1.6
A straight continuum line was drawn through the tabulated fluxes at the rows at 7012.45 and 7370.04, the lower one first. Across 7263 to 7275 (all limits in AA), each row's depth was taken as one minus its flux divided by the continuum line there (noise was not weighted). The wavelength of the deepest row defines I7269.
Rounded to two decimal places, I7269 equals 7273.94 AA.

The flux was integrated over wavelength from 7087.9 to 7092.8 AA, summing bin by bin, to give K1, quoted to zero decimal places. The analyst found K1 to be 290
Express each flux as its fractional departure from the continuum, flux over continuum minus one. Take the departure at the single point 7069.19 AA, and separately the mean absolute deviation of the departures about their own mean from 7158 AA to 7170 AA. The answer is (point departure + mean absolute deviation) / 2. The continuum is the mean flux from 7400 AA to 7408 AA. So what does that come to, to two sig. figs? 0.040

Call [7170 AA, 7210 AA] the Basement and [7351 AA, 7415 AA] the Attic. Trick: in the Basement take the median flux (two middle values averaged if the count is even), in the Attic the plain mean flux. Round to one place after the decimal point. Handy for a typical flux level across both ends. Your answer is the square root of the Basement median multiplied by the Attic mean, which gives 56.5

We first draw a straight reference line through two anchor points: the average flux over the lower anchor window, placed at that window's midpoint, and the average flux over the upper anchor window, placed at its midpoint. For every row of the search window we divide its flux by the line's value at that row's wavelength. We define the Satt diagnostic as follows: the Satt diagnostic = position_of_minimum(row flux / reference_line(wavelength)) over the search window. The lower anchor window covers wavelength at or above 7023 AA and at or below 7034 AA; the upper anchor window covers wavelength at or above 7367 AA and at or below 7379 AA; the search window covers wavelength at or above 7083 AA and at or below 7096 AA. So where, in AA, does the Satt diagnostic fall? 7083.86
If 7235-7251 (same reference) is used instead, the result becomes 7238.85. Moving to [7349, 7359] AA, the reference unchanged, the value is 7356.47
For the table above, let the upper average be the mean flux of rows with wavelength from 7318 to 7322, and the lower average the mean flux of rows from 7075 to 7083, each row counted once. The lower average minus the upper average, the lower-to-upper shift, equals 2.1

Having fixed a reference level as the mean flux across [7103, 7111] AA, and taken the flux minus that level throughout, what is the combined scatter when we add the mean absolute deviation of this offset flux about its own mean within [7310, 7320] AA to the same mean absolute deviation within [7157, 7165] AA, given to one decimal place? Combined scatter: 1.0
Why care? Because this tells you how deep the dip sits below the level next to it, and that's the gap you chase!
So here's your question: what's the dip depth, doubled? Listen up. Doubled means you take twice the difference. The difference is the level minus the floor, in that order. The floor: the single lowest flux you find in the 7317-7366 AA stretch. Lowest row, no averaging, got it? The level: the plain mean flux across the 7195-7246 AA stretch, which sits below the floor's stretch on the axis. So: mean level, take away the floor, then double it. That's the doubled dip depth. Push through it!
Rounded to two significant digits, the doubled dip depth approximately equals 5.5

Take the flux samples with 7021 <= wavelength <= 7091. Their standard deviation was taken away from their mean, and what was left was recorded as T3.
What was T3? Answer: 59.0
